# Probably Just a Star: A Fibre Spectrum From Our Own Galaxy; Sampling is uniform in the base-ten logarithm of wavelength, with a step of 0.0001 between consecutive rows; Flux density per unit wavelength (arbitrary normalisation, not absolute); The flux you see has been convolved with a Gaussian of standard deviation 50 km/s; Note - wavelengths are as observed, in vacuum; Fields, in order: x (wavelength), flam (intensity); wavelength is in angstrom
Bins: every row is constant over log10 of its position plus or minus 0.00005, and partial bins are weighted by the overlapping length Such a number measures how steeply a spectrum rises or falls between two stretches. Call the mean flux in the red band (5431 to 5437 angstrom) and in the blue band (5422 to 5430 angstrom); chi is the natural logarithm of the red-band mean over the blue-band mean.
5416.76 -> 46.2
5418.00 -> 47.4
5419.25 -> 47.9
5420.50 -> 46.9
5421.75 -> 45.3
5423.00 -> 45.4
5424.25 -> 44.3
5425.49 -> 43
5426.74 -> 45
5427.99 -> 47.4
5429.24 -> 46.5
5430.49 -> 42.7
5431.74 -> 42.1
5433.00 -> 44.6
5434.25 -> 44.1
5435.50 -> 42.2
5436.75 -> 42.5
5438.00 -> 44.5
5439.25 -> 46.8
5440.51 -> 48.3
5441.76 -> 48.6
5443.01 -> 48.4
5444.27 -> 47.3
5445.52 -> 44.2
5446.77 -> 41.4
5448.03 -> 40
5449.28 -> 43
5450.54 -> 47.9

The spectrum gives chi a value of -0.05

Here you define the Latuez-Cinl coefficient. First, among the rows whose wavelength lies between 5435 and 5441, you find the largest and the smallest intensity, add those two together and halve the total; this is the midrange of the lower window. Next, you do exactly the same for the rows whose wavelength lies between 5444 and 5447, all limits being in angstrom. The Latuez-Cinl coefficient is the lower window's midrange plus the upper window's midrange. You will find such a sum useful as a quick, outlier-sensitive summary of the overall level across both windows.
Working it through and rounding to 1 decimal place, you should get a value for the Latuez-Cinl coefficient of 89.6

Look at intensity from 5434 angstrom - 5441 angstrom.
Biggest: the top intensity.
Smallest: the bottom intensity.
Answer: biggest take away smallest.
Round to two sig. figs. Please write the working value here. 6.1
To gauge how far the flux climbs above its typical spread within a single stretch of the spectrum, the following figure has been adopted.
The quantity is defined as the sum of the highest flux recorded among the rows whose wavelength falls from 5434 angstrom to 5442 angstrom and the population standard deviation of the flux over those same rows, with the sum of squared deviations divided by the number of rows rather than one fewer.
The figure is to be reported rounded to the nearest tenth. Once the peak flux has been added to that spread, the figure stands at 51.0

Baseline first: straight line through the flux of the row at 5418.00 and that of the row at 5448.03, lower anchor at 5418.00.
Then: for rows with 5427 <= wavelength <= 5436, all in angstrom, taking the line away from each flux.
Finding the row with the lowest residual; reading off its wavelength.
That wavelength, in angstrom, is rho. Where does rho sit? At 5431.74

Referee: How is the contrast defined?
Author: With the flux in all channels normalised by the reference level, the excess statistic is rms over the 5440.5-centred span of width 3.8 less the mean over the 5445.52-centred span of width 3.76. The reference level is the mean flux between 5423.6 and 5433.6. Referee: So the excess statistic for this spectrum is 0.081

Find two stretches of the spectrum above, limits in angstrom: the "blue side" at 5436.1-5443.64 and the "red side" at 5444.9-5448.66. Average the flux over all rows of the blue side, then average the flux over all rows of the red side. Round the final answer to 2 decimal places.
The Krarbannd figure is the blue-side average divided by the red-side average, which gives 1.11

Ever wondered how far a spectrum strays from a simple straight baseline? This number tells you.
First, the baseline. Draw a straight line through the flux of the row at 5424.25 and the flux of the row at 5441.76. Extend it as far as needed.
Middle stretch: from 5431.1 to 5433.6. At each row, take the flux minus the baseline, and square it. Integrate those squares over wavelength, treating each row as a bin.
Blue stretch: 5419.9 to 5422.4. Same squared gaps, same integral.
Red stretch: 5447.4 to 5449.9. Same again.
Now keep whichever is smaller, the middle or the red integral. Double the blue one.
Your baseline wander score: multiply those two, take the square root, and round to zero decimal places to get 30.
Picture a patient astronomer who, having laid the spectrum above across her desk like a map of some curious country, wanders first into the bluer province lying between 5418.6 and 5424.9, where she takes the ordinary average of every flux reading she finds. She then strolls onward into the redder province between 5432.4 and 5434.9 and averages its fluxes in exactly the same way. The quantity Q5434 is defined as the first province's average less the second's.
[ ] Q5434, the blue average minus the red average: 1.6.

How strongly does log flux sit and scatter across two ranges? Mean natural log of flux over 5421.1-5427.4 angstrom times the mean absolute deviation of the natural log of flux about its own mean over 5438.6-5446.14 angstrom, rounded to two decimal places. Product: 0.10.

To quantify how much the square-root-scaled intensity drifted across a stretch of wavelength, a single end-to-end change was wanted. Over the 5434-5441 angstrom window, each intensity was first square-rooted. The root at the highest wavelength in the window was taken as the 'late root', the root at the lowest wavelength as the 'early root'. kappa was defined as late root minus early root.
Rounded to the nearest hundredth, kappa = 0.31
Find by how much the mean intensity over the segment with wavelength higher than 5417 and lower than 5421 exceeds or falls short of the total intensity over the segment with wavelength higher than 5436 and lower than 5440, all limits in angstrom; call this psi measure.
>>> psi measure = -86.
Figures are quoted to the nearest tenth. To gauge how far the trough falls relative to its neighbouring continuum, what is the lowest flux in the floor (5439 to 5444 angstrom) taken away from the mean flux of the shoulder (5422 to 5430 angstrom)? -1.5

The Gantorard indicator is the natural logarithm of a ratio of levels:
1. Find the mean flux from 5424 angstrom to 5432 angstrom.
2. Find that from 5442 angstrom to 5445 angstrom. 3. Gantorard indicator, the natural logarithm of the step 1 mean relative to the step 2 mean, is -0.07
